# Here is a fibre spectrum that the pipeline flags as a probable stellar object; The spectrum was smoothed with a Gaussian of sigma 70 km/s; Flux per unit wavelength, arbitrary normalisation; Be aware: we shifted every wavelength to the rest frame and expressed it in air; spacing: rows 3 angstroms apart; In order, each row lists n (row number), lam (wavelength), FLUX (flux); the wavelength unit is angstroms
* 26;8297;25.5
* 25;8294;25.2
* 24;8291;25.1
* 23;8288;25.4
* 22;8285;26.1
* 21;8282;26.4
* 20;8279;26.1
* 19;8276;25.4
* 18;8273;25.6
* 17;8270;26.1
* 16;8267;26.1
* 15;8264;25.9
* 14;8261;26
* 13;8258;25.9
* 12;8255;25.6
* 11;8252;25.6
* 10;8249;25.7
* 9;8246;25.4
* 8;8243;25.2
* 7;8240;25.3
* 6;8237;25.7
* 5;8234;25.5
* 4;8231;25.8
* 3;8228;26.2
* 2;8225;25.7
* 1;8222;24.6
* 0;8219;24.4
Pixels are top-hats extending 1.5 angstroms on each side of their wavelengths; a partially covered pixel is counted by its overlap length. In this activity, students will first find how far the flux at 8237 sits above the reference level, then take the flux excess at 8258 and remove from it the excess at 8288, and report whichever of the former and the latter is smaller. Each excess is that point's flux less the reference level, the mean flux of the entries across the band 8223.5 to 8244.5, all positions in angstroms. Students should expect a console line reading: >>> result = 0.1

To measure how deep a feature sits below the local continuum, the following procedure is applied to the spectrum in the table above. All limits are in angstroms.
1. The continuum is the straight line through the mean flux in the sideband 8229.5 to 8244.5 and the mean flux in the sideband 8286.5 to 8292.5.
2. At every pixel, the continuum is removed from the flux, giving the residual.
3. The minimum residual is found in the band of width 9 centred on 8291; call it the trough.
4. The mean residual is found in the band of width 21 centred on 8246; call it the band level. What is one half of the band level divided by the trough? -0.15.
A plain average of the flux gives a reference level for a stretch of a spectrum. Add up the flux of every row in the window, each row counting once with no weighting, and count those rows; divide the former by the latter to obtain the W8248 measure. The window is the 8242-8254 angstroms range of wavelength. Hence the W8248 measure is 25.5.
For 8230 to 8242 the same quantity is 25.6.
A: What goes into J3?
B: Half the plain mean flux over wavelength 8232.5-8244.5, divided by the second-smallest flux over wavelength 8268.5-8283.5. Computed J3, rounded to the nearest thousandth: 0.497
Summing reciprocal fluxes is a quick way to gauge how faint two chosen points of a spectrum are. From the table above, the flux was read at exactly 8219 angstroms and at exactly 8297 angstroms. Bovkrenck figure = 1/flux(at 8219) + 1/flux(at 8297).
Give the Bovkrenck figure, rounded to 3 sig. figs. 0.0802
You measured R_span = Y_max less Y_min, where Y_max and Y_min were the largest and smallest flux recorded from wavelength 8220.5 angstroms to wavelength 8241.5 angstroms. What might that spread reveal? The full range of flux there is 1.6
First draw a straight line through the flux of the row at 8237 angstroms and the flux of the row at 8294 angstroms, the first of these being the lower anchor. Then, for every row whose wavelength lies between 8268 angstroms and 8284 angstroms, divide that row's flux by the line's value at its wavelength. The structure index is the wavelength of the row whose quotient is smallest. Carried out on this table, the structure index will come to 8276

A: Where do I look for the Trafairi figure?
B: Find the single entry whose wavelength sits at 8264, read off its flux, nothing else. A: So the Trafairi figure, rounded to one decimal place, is 25.9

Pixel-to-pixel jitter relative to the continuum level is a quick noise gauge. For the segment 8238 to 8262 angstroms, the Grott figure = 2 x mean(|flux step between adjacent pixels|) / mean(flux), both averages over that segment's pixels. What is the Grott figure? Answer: 0.012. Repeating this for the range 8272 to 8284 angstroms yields 0.031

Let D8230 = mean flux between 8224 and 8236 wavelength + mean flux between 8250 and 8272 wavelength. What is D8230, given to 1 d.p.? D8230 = 51.7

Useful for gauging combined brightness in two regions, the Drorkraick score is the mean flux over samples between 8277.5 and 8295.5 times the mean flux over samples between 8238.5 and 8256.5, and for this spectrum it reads 655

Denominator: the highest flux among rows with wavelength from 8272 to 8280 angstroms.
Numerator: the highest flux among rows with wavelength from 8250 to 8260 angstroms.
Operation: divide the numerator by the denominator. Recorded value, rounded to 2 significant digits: 0.99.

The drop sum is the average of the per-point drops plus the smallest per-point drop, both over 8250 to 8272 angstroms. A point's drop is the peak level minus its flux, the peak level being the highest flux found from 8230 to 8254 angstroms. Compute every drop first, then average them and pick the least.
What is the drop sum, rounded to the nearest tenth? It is -0.4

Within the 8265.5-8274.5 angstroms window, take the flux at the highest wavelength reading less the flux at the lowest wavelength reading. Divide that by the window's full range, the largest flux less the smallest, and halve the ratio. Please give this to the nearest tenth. -0.5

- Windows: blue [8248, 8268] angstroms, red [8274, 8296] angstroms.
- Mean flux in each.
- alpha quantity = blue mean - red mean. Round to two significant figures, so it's 0.16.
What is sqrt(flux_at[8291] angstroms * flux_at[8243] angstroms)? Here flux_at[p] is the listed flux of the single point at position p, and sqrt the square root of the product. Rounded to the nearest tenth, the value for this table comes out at 25.1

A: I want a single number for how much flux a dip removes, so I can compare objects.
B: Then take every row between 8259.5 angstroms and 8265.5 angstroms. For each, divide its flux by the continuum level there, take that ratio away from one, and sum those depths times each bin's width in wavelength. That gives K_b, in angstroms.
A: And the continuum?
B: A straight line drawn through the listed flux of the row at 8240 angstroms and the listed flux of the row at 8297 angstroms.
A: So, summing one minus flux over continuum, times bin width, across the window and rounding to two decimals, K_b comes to -0.14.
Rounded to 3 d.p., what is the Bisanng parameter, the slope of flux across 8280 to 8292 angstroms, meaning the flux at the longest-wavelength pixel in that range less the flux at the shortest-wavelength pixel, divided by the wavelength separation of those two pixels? -0.144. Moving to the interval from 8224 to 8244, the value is -0.028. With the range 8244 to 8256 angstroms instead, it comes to 0.022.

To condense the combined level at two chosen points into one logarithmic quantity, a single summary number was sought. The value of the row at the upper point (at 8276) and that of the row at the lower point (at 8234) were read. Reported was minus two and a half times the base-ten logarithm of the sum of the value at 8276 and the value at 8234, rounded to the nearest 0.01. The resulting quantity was -4.27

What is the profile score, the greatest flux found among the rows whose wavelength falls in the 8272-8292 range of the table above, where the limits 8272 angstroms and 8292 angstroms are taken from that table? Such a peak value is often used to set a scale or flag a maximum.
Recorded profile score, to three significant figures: 26.4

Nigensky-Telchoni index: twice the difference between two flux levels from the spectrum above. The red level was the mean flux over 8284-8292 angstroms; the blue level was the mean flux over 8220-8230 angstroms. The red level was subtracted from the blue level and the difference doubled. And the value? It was -0.1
